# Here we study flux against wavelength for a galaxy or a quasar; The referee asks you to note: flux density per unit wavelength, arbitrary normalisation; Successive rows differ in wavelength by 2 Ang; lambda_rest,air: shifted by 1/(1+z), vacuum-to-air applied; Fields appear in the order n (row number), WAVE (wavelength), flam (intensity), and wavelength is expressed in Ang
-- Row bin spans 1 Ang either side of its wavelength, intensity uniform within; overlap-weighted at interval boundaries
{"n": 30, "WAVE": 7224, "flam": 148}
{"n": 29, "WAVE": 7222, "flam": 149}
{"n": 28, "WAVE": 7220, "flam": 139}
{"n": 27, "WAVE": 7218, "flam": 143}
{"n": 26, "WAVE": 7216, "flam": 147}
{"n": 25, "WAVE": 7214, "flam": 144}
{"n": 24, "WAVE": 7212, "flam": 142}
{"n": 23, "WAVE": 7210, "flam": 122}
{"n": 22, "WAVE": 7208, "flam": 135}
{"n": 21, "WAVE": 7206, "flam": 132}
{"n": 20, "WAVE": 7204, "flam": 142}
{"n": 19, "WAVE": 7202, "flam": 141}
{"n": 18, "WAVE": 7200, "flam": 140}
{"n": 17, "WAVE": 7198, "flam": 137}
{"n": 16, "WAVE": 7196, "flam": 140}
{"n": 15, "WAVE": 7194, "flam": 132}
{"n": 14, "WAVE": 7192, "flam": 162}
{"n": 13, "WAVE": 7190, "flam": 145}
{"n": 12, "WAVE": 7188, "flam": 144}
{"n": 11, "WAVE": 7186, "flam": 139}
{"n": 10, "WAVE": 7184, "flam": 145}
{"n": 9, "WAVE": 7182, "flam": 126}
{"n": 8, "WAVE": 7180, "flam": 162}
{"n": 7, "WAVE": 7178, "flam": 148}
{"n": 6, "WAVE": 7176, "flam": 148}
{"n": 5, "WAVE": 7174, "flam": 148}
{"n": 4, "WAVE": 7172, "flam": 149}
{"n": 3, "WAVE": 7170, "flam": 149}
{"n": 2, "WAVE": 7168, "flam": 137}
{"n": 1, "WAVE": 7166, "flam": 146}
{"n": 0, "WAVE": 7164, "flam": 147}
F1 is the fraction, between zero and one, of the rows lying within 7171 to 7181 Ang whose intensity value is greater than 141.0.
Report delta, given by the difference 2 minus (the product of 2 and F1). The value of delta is 0.0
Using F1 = 1.00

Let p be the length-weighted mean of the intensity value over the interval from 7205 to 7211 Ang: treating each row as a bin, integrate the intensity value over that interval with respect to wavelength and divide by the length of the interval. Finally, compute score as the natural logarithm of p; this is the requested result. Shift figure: 4.86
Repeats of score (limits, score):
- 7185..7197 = 4.97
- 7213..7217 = 4.98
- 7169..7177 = 5.00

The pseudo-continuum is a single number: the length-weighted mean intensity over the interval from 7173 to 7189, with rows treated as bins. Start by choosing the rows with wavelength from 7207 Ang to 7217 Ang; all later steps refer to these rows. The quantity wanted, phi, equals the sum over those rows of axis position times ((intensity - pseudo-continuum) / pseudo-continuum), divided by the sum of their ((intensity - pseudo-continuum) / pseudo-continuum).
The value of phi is 7209.4 Ang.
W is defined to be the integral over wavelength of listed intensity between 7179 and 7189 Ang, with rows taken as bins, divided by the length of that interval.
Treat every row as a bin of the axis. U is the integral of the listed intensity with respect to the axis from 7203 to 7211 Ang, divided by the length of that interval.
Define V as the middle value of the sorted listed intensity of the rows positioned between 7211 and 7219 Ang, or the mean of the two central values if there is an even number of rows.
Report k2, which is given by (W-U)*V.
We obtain 1500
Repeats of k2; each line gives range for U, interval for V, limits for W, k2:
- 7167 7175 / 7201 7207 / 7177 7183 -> -59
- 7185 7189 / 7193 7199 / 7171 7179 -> 925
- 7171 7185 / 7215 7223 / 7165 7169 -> -735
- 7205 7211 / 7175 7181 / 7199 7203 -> 1603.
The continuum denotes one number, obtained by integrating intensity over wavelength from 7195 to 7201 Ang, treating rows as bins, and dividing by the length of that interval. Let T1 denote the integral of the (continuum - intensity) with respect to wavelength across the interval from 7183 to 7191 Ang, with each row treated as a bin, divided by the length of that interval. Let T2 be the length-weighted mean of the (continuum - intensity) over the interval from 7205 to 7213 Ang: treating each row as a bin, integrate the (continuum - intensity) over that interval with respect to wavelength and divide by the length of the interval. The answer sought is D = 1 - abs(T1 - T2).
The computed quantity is -9.5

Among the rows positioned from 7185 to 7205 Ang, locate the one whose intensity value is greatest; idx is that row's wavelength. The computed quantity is 7192 Ang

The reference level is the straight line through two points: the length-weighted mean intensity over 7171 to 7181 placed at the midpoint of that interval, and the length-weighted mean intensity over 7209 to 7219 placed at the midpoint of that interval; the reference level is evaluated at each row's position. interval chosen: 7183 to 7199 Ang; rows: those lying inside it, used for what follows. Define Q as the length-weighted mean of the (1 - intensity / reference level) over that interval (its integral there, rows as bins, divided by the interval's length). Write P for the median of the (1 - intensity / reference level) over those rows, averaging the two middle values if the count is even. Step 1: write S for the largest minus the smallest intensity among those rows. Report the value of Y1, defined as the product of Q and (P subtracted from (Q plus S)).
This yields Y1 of 0.7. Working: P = 0.029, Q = 0.024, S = 30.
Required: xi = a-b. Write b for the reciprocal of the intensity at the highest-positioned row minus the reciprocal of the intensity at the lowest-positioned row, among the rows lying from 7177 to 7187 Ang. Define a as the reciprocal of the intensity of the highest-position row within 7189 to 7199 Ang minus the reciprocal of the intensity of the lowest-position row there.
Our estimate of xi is 0.0000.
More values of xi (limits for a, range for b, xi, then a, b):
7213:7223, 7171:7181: 0.0003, -0.0002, -0.0005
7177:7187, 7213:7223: 0.0007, 0.0004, -0.0002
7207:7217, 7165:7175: -0.0005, -0.0006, -0.0001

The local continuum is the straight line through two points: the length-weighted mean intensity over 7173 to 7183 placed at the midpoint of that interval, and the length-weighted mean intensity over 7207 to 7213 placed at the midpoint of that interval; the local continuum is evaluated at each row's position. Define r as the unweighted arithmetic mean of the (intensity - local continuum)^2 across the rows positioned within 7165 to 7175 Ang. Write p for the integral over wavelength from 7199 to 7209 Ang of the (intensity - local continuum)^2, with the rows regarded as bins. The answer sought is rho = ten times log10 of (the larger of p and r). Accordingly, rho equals 22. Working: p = 160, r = 43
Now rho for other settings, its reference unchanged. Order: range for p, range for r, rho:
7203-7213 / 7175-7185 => 27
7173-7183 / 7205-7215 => 31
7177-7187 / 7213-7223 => 31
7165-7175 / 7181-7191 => 26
